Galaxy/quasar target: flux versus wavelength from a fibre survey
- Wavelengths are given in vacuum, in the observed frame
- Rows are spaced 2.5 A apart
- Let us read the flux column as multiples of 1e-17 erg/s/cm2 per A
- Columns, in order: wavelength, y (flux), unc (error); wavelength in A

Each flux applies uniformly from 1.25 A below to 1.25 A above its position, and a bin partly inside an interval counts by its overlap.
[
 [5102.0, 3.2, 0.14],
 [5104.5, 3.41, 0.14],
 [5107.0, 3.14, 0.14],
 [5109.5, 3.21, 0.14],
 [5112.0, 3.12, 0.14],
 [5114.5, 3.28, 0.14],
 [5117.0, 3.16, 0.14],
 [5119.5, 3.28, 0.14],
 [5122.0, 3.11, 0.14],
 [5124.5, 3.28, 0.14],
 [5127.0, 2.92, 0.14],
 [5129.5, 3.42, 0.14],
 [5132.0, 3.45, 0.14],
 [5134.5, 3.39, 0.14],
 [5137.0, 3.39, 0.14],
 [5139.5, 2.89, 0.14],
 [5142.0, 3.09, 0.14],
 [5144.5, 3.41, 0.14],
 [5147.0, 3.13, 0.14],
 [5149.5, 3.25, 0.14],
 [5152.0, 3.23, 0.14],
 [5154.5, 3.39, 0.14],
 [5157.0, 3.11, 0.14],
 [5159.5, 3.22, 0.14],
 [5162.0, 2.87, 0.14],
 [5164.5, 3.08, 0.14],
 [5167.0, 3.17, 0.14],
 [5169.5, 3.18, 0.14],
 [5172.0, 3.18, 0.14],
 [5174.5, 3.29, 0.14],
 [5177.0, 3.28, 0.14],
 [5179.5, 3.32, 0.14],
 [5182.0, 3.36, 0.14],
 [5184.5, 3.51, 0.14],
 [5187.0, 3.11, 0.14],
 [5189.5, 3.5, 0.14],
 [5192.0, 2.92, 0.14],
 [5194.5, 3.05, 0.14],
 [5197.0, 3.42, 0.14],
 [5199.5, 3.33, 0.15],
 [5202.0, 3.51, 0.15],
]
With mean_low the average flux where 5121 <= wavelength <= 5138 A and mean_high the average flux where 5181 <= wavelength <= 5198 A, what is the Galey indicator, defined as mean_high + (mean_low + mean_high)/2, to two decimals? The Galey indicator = 6.54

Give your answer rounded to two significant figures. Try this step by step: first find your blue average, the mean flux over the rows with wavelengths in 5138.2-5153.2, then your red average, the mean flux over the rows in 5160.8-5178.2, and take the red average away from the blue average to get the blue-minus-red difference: 0.017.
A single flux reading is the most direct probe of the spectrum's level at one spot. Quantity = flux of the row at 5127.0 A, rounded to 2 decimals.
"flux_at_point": 2.92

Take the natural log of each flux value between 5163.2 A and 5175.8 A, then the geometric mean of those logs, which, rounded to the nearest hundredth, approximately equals 1.16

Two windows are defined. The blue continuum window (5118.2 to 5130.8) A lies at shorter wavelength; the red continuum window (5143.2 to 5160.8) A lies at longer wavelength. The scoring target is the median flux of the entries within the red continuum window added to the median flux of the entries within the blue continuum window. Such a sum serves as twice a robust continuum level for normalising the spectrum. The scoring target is 6.51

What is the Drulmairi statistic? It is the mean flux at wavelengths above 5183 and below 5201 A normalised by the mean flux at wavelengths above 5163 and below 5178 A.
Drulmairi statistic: 1.02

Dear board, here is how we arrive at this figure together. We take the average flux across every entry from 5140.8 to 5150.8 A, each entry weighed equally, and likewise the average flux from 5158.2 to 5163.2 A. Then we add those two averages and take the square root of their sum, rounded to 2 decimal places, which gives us 2.50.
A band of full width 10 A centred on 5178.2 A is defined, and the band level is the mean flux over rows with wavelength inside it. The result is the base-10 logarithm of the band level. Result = 0.520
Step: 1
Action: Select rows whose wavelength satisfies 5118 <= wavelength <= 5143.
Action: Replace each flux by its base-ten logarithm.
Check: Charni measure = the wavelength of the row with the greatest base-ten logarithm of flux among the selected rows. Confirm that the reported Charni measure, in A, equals 5132.0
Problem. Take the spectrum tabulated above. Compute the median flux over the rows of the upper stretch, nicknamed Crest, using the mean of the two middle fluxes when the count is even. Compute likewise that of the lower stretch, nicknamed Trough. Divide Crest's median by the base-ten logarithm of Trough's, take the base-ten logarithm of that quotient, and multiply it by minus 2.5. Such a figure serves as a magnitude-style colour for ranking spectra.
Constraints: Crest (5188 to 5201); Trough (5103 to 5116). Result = -2.04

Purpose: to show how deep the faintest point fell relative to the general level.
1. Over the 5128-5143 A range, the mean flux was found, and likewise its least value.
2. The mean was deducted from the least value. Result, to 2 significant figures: -0.38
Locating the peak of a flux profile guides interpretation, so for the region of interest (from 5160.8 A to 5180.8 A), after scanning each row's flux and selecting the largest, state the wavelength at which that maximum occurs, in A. 5179.5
